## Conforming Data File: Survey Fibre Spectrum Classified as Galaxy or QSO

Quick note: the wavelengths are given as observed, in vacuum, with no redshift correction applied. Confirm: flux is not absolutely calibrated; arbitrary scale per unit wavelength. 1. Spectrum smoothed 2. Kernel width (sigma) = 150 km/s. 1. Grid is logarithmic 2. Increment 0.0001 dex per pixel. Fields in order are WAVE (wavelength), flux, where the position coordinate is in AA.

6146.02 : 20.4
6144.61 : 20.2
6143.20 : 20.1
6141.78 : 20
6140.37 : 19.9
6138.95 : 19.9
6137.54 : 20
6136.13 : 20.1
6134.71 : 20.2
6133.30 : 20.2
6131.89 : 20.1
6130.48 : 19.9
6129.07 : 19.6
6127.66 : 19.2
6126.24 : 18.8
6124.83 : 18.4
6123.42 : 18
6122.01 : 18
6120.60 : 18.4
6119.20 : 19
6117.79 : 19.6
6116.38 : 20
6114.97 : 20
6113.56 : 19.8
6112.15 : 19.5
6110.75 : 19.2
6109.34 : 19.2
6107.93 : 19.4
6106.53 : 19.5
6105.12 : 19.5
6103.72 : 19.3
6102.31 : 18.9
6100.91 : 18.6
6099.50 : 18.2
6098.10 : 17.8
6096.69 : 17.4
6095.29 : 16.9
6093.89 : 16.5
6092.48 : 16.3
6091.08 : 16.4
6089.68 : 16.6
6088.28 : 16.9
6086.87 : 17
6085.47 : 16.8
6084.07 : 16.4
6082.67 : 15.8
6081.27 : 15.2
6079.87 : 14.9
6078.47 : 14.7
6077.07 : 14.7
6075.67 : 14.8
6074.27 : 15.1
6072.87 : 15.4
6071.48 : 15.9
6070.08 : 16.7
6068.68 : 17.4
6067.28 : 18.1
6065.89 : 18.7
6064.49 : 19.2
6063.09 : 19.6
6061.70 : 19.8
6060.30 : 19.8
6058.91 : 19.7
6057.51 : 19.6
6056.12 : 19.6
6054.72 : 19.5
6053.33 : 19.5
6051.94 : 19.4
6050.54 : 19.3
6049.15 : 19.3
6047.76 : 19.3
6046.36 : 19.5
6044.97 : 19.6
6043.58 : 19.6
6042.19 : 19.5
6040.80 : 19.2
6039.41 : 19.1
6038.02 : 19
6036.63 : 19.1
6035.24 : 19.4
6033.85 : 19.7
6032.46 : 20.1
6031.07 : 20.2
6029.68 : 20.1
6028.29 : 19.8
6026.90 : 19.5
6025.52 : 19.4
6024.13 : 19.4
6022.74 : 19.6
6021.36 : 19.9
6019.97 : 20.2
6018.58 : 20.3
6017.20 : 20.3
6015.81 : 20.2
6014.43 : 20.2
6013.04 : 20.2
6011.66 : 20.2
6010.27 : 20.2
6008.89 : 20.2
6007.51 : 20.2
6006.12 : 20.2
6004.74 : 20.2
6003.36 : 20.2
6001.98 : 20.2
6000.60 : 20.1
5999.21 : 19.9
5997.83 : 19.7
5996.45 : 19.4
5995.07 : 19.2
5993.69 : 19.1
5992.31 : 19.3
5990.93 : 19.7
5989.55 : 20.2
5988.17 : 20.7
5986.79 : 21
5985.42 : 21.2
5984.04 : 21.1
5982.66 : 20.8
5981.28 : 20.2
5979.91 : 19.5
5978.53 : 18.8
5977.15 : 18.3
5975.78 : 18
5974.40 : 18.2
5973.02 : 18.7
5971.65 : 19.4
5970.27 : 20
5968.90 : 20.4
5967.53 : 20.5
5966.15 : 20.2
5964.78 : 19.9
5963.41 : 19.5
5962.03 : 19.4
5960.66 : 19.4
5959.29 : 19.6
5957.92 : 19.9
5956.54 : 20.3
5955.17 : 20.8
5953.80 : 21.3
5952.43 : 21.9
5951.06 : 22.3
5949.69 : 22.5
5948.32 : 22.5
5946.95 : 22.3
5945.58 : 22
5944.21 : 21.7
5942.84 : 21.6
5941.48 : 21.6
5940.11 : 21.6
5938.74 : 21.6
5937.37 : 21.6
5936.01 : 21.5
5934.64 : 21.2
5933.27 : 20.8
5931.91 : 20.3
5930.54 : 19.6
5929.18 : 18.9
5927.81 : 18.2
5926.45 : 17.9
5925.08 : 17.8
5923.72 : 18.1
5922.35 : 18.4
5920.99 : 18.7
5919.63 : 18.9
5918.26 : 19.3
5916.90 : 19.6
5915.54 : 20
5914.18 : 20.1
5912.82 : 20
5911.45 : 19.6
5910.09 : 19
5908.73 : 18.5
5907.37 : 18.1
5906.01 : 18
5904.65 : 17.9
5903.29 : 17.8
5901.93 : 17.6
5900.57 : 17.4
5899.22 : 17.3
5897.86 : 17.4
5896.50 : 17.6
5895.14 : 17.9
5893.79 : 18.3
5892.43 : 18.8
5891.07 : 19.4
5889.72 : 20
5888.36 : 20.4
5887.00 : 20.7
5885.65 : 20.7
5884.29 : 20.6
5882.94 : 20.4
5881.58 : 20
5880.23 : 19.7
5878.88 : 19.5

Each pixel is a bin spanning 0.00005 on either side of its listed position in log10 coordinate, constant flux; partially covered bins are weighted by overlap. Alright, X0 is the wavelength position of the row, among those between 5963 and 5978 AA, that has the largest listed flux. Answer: 5967.53 AA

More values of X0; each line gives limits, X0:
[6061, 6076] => 6061.70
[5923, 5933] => 5931.91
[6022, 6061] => 6031.07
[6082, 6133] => 6131.89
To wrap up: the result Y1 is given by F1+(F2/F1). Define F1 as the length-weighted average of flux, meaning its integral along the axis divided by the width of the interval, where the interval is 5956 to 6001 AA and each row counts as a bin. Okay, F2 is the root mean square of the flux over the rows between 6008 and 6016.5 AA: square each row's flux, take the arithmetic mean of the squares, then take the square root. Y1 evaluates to 20.76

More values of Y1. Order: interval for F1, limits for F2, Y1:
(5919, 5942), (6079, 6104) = 20.66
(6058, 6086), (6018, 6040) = 18.11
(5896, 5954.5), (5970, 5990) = 20.78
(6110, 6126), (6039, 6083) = 20.03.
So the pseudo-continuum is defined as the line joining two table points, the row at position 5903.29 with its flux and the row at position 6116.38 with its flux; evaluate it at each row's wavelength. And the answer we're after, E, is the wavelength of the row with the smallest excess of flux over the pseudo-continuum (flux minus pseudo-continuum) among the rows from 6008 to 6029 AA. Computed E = 6025.52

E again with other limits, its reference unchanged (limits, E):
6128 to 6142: 6129.07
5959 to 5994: 5975.78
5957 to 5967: 5962.03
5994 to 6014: 5995.07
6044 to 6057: 6050.54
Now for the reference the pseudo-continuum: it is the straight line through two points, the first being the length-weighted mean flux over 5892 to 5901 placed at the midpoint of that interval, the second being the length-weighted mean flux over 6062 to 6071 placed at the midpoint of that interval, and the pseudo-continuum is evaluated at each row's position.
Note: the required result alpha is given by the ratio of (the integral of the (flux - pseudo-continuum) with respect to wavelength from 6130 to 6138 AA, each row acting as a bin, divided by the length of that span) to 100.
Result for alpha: 0.0161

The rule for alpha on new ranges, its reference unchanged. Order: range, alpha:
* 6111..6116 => 0.0131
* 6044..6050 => 0.0120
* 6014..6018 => 0.0209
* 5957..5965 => 0.0163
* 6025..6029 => 0.0140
